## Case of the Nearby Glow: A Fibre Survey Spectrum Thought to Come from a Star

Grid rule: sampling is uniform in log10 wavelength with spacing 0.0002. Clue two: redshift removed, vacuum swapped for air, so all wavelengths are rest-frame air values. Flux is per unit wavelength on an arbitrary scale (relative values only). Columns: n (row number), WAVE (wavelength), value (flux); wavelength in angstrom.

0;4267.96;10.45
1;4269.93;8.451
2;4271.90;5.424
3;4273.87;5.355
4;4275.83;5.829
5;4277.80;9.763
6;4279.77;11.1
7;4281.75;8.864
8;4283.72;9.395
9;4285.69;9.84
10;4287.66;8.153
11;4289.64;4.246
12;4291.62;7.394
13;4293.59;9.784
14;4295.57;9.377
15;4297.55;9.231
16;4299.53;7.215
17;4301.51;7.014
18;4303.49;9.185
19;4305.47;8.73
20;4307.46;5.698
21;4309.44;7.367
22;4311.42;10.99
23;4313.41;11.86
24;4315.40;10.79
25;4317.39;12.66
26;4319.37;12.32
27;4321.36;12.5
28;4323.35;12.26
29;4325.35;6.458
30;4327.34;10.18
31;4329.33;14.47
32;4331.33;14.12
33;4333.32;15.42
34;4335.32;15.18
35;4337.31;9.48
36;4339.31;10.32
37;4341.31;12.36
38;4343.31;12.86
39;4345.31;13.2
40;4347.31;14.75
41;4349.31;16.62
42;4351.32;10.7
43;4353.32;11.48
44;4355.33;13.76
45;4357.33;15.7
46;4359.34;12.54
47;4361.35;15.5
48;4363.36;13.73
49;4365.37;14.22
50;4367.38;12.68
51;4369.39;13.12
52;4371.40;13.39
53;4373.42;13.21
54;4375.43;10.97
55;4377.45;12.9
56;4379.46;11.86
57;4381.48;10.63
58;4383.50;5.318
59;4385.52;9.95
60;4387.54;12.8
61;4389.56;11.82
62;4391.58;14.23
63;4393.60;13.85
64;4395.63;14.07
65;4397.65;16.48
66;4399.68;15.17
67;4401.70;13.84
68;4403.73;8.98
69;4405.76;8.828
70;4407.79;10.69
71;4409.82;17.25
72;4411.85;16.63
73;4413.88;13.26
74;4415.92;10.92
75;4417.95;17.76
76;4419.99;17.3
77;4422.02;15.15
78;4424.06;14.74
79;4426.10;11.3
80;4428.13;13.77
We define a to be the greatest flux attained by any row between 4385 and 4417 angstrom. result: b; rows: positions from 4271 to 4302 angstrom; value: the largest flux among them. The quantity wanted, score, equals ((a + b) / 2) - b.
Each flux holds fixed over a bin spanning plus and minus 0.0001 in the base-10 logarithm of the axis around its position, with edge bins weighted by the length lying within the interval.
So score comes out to 3.1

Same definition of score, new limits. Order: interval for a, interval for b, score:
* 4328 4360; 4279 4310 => 2.8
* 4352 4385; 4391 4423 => -1.0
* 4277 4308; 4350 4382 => -2.3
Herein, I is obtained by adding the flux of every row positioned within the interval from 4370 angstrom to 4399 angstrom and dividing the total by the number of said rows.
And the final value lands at 12.2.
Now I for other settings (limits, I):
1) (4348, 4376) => 13.4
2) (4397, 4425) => 14.1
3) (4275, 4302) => 8.4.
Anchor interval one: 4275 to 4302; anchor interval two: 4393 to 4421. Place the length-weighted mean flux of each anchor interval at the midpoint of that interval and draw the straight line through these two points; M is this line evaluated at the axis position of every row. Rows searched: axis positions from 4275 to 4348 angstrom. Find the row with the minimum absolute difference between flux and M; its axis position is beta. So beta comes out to 4327.34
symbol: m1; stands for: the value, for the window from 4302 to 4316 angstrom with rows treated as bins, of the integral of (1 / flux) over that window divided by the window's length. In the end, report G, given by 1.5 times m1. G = 0.17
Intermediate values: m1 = 0.116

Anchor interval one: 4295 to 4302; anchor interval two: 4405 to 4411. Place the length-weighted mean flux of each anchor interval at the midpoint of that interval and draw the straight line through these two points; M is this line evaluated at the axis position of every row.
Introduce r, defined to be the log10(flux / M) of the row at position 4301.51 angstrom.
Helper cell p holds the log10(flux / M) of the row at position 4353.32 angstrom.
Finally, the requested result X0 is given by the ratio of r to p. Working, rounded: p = 0.04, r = -0.08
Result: -1.7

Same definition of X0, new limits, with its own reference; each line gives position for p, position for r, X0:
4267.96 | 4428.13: 0.1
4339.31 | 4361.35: 7.6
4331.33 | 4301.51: -0.4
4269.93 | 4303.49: 0.5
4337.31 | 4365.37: -9.7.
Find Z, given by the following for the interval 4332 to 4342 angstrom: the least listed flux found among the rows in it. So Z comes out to 9.48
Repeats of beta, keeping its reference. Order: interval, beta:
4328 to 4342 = 4339.31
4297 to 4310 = 4303.49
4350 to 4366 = 4353.32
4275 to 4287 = 4281.75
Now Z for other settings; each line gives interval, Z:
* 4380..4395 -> 5.318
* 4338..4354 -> 10.32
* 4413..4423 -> 10.92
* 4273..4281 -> 5.355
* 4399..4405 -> 8.98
